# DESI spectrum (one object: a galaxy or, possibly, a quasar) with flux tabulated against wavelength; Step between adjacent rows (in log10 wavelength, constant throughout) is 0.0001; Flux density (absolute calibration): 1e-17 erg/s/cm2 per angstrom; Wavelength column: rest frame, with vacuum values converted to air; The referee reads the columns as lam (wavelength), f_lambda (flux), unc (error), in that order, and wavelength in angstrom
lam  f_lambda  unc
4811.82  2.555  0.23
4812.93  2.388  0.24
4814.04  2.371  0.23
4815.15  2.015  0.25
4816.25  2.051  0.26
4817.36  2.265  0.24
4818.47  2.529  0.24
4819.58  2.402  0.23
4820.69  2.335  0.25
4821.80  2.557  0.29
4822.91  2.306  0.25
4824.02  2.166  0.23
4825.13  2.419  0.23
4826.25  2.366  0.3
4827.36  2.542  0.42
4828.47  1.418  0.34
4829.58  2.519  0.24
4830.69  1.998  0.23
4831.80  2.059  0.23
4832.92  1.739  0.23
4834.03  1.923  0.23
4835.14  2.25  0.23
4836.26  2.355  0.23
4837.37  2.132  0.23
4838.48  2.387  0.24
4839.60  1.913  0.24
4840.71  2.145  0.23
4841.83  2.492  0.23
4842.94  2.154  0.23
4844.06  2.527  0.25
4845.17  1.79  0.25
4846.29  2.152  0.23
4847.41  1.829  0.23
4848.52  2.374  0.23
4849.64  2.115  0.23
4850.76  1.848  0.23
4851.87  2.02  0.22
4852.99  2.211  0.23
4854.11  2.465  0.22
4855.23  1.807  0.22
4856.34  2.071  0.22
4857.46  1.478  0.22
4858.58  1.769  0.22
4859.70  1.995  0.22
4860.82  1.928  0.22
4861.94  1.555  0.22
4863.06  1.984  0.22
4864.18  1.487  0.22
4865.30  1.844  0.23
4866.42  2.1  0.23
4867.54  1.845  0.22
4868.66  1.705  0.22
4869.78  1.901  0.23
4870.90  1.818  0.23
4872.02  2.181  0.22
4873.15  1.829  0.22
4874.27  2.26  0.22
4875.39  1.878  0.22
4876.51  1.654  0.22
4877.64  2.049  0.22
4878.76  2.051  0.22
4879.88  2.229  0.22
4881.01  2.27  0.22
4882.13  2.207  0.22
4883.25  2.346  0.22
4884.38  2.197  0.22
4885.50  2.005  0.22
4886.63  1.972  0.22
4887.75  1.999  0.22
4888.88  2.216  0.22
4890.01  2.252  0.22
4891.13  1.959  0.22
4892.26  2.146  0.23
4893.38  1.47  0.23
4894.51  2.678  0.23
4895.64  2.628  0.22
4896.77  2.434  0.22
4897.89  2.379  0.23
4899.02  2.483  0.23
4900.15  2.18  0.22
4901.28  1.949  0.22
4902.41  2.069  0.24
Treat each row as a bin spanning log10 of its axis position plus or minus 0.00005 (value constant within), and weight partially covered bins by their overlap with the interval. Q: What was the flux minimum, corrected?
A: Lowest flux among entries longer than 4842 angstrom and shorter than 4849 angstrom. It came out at 1.79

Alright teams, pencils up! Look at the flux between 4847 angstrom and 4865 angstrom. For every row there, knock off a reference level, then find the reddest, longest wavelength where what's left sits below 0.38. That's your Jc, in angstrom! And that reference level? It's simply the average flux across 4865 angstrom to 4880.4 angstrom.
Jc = 4864.18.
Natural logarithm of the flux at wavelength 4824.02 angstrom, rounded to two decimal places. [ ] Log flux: 0.77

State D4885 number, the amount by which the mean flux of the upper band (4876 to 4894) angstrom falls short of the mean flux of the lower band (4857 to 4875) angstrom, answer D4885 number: -0.21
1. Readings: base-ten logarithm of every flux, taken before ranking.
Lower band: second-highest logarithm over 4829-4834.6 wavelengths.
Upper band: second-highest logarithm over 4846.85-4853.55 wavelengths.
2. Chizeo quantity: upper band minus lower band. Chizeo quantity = 0.03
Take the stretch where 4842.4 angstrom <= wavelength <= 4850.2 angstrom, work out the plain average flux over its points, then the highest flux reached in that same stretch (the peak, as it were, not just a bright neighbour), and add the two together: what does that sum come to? 4.66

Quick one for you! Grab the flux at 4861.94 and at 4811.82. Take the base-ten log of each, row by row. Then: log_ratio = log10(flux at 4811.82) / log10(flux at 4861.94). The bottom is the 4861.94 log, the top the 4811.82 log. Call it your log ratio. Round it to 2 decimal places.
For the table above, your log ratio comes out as 2.12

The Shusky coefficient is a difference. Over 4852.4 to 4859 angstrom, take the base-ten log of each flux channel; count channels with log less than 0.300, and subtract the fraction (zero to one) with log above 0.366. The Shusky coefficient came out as 2.8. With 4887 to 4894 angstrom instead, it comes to 2.0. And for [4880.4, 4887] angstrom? 0.8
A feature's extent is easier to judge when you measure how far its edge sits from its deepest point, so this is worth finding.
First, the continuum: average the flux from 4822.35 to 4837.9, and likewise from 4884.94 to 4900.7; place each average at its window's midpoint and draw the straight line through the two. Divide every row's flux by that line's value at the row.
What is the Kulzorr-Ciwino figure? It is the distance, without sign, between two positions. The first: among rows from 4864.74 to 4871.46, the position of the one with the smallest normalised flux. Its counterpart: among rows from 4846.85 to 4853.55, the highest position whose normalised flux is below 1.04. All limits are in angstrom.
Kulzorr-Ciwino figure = 15.7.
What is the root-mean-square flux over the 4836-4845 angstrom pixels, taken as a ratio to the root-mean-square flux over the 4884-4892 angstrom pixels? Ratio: 1.09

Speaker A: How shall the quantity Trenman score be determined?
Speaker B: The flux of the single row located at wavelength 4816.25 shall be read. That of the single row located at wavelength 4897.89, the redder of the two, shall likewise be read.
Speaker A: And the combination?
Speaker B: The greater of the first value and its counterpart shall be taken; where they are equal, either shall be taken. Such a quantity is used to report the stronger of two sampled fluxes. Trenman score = 2.38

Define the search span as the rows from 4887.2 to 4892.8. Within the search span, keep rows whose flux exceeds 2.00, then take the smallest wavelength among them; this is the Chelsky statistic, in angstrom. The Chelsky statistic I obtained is 4888.88 angstrom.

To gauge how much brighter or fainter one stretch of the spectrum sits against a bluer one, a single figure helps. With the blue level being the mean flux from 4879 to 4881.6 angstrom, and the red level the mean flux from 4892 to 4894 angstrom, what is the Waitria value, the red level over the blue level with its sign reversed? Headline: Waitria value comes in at -0.80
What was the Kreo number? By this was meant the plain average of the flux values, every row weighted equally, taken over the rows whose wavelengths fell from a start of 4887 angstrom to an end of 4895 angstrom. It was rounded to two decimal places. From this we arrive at 2.10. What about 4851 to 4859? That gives 1.97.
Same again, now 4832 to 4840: 2.10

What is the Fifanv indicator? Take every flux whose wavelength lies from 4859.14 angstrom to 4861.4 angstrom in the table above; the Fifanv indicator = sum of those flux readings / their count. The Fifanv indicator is 1.96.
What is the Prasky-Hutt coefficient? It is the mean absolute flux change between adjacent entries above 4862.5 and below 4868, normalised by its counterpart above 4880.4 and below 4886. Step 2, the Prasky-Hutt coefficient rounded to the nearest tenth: 2.5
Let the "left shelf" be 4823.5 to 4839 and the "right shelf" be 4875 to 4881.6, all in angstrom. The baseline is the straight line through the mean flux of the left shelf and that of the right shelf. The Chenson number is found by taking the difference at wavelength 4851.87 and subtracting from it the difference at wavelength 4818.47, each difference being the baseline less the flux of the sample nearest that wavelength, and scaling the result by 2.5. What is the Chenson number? 1.0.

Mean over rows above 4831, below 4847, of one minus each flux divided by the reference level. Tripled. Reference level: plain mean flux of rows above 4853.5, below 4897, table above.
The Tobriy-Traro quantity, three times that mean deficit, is -0.19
